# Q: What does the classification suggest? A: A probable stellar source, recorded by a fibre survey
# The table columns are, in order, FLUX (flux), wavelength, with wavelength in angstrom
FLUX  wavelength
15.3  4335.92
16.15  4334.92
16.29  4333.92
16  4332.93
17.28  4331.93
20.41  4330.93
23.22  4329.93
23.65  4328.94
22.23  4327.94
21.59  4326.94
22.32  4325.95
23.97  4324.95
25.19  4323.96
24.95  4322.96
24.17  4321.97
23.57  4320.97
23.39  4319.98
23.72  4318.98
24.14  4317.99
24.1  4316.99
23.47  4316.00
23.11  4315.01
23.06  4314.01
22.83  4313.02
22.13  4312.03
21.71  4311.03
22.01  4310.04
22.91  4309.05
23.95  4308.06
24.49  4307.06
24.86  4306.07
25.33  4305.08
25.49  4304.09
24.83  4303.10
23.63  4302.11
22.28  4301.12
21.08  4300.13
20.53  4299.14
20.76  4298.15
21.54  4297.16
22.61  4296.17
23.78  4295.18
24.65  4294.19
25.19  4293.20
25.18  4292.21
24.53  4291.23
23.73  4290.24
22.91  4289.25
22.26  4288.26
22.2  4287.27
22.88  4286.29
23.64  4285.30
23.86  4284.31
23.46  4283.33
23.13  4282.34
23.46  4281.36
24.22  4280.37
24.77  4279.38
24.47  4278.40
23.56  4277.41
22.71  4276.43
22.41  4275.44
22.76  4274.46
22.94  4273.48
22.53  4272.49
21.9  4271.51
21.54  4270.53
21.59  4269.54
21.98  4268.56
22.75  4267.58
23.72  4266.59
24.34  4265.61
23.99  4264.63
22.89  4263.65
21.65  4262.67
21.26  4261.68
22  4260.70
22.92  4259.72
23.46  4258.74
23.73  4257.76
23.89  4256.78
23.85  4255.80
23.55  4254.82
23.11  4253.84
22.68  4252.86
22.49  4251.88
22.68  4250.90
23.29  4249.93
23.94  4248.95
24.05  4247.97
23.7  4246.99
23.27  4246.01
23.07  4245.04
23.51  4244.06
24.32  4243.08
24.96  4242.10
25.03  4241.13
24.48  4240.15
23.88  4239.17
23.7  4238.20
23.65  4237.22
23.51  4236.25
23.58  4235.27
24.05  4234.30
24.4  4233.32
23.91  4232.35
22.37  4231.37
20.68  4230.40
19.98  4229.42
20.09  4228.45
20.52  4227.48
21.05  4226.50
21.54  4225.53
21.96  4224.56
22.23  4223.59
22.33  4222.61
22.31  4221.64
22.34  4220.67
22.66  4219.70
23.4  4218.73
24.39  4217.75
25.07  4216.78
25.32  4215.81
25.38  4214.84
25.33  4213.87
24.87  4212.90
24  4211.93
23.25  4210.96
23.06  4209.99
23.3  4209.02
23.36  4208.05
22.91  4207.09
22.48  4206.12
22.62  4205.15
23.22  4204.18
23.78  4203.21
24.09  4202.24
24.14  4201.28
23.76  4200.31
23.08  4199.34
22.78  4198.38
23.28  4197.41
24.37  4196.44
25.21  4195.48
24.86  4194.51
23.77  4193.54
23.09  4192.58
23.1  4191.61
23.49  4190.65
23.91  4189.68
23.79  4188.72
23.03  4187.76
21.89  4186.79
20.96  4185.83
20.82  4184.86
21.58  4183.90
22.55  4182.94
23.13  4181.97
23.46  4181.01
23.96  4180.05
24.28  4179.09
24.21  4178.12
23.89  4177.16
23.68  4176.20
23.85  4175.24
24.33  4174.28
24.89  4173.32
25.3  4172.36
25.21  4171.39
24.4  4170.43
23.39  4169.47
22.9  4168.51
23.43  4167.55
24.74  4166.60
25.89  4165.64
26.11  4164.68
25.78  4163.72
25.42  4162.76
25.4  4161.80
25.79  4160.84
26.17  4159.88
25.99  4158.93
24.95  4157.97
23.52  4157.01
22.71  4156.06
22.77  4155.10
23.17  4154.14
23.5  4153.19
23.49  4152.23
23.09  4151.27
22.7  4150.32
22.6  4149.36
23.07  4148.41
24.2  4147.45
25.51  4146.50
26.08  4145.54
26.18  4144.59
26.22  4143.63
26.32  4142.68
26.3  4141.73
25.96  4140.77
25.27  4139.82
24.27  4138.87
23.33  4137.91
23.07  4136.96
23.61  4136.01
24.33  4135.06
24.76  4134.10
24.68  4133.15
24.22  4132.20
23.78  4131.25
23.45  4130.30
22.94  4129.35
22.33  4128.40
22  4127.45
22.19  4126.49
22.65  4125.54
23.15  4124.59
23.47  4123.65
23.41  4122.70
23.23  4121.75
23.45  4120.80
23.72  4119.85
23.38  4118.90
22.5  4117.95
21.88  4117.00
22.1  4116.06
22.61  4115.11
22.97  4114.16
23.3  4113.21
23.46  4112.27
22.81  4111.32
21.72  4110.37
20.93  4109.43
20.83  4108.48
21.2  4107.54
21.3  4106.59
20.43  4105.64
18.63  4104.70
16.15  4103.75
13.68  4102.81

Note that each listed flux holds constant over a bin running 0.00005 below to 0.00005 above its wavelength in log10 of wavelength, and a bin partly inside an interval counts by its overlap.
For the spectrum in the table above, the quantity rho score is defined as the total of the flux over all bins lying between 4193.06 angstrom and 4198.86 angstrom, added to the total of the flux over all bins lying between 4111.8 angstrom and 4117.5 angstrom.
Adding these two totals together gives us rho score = 281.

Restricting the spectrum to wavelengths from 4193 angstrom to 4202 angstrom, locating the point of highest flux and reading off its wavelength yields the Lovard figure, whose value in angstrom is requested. 4195.48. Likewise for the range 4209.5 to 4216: 4214.84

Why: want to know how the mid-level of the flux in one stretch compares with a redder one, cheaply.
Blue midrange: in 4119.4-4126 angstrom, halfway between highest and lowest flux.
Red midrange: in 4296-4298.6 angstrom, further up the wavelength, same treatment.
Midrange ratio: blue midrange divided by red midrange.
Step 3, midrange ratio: 1.07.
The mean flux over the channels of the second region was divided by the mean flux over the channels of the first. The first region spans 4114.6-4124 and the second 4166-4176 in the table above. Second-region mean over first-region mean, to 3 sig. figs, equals 1.06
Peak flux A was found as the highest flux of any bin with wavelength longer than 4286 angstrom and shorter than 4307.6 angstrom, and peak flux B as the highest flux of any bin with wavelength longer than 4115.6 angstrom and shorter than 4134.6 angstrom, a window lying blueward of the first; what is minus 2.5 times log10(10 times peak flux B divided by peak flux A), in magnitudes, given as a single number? -2.47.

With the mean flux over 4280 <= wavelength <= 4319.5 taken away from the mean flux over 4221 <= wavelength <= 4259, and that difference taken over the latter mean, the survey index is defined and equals -0.01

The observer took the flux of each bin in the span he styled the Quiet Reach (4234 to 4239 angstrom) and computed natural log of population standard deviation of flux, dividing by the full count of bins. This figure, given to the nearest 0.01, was -1.67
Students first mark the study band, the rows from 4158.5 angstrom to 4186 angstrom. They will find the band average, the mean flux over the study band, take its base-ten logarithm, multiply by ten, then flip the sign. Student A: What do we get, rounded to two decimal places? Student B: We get -13.84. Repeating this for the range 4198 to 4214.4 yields -13.72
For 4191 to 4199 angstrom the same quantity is -13.77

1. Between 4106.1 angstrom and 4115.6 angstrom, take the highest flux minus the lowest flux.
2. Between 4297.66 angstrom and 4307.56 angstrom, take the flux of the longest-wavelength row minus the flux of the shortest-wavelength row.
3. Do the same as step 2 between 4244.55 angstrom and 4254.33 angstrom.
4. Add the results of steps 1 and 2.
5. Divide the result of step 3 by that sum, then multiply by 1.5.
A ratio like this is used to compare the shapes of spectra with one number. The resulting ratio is 0.0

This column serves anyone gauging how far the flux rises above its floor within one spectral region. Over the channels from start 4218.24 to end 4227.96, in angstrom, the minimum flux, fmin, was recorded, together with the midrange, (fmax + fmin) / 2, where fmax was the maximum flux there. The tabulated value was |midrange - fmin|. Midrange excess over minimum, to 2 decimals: 1.44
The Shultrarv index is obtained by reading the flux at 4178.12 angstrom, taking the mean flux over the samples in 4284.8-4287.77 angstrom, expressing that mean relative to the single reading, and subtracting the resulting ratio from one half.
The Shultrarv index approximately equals -0.45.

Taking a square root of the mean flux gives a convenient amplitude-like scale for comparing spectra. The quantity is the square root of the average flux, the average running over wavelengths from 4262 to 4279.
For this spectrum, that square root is 4.78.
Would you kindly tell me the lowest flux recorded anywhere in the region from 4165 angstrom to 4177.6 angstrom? 22.9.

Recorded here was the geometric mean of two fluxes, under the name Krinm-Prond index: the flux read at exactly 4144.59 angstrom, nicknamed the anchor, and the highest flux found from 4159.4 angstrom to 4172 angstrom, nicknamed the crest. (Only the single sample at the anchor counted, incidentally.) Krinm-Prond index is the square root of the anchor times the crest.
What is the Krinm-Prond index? 26.2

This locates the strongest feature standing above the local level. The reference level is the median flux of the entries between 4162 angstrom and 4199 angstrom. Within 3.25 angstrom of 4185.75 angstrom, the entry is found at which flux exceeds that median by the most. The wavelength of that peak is 4188.72 angstrom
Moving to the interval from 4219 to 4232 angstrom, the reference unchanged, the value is 4219.70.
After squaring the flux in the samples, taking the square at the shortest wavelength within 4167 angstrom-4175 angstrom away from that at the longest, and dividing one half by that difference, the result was 0.012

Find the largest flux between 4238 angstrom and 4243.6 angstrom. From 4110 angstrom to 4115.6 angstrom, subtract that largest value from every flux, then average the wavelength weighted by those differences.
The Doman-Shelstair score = 4112.6 angstrom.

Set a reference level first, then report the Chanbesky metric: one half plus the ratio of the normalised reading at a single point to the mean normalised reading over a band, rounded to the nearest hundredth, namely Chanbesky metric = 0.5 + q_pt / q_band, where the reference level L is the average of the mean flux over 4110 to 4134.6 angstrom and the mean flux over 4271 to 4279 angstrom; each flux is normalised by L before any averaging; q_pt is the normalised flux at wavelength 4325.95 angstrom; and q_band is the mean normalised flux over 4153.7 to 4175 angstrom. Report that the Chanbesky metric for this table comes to 1.41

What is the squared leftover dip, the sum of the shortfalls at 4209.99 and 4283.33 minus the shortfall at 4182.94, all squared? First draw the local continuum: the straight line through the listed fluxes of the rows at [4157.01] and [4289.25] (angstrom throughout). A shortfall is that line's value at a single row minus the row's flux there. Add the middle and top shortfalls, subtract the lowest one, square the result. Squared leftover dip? 1.3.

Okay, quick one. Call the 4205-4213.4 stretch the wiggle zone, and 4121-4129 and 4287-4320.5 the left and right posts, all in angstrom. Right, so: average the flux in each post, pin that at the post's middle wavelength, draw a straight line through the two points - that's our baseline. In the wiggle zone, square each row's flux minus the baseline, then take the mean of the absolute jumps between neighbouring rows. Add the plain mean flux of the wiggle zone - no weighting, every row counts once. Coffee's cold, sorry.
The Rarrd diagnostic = 23.8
